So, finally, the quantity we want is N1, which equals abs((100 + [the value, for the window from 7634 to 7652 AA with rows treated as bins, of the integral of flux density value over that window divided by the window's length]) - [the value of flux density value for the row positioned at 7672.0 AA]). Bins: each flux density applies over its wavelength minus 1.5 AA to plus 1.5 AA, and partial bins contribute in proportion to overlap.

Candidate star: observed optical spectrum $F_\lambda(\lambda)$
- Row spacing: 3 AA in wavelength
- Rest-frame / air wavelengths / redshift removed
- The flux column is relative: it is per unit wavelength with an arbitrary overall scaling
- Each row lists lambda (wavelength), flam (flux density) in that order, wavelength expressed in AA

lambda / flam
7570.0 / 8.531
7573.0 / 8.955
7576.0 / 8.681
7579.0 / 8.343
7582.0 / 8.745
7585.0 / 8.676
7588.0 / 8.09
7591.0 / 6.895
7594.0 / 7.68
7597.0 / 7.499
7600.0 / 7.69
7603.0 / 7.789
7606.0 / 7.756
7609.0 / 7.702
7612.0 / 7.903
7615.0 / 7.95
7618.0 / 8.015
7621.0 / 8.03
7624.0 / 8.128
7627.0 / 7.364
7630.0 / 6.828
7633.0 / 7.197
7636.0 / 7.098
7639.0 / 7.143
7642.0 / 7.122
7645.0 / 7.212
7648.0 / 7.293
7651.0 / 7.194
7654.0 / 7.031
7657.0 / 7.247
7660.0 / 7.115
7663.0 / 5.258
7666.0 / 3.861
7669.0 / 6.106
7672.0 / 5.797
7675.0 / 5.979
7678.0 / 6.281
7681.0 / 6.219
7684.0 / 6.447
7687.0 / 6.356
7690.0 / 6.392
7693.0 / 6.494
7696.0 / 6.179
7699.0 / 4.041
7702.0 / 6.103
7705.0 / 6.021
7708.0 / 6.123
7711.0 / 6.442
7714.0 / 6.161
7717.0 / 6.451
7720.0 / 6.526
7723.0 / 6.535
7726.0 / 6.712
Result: 101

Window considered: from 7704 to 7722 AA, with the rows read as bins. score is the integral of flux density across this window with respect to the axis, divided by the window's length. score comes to 6.3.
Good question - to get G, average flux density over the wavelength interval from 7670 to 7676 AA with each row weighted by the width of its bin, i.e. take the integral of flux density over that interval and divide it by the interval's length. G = 5.9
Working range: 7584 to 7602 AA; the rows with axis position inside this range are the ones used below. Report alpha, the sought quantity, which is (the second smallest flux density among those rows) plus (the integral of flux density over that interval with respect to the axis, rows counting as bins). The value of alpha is 147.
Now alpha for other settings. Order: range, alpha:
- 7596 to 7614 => 147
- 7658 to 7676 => 108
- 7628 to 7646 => 135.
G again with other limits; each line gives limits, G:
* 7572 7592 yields 8.4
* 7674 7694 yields 6.3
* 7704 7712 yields 6.2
